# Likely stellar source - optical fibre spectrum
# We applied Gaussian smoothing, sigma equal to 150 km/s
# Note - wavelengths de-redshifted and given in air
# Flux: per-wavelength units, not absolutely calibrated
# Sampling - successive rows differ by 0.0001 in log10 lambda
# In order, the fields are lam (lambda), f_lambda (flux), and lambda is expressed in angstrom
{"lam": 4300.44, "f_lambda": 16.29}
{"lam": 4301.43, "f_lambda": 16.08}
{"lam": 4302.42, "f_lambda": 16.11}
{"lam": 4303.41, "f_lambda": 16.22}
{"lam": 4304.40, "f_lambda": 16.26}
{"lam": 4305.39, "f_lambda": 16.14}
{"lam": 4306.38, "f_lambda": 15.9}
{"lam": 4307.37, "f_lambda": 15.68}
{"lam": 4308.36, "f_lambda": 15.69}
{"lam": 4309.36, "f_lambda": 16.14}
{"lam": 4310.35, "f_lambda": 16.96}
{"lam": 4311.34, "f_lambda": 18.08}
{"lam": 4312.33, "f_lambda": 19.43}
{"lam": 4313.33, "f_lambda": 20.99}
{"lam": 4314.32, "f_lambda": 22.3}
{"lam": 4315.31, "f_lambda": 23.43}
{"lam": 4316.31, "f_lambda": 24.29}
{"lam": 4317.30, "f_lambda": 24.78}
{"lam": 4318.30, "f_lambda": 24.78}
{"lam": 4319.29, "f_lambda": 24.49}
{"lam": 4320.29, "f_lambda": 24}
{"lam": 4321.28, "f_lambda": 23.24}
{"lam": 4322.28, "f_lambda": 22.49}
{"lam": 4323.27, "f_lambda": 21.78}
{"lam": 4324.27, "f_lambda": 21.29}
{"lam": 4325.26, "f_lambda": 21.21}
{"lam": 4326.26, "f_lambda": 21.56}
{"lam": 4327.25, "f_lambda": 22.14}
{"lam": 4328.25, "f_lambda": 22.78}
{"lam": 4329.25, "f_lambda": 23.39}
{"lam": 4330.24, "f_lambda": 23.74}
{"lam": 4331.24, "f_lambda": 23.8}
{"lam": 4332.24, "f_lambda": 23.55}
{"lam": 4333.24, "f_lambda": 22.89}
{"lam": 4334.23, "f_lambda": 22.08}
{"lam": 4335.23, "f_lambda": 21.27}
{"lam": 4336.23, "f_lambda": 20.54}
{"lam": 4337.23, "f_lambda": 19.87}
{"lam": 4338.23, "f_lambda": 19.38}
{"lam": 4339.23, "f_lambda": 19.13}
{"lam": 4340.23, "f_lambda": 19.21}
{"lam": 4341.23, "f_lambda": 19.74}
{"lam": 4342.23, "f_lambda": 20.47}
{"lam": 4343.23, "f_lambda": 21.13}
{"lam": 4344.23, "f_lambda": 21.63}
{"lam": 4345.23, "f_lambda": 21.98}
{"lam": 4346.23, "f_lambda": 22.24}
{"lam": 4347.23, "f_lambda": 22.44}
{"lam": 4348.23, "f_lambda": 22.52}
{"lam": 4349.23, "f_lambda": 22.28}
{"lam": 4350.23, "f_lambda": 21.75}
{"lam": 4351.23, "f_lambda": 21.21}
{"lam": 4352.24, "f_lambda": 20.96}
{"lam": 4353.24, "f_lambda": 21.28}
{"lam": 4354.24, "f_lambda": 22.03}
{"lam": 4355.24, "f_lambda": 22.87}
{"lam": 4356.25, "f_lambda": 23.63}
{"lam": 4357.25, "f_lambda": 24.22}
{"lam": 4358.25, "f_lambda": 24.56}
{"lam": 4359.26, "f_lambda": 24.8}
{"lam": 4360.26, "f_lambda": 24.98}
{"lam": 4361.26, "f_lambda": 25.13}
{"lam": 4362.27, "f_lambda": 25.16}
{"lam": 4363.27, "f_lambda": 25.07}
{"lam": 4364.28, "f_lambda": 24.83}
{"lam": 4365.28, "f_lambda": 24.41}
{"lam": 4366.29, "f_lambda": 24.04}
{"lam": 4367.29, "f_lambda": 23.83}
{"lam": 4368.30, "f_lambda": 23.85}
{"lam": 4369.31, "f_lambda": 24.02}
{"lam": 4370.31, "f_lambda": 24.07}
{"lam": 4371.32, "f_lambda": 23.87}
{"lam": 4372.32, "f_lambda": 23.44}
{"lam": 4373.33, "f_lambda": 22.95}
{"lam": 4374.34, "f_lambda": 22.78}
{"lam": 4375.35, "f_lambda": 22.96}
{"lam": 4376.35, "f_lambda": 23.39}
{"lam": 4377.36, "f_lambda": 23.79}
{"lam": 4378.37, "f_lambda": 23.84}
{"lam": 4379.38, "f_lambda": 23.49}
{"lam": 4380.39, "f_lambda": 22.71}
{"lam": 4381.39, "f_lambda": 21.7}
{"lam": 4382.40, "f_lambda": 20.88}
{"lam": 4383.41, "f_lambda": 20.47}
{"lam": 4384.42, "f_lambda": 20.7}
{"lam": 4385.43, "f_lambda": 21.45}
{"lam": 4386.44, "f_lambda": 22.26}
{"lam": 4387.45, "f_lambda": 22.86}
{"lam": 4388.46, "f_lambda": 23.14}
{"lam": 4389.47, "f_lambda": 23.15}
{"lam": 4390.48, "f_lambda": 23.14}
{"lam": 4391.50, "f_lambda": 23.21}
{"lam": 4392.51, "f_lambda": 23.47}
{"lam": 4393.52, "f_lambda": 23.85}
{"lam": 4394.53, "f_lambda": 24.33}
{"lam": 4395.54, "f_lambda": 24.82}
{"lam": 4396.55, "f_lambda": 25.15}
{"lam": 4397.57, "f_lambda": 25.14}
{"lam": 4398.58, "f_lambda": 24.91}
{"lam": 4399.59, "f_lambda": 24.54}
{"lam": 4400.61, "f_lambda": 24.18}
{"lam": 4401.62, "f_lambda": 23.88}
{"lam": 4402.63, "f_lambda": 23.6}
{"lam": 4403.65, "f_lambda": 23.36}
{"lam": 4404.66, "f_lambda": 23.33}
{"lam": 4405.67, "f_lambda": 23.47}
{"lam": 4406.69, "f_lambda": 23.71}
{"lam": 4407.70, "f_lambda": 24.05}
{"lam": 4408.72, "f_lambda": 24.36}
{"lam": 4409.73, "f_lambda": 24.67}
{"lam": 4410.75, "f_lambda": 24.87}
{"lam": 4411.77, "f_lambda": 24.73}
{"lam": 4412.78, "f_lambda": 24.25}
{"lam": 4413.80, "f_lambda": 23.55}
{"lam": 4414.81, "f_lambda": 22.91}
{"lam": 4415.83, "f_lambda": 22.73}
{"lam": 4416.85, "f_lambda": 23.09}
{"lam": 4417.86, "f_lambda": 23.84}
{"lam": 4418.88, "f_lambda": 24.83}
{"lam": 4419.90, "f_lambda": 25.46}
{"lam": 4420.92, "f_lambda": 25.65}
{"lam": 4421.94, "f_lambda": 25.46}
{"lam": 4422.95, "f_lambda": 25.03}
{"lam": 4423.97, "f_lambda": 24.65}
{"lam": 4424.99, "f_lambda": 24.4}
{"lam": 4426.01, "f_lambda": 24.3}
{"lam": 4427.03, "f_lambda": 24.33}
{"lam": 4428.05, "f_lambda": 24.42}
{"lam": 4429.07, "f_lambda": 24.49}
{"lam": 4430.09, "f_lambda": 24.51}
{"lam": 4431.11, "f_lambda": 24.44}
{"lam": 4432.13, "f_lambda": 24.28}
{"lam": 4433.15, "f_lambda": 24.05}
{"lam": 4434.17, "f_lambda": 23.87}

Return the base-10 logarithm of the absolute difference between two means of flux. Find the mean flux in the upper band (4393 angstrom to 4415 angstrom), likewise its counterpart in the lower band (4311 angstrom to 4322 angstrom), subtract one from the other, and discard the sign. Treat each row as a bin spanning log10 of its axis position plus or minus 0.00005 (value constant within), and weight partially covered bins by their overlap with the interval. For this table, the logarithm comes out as 0.16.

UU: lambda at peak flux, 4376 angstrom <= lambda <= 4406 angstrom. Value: 4396.55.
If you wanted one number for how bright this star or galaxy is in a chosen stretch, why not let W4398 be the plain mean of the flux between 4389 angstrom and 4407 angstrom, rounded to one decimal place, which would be 24.0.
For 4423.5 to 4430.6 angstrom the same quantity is 24.4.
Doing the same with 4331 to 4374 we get 22.6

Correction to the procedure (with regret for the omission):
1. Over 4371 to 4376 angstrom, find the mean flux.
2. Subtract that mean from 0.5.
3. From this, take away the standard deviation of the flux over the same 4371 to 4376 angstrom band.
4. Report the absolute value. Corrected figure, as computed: 23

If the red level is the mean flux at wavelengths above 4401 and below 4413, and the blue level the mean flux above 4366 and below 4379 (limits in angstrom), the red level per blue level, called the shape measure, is 1.02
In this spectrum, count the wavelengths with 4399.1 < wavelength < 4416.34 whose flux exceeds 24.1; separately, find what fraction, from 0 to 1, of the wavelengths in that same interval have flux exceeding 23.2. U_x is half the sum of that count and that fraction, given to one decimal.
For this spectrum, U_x 3.9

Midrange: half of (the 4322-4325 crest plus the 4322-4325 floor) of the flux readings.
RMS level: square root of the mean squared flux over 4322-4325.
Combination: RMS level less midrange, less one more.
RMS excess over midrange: -1.0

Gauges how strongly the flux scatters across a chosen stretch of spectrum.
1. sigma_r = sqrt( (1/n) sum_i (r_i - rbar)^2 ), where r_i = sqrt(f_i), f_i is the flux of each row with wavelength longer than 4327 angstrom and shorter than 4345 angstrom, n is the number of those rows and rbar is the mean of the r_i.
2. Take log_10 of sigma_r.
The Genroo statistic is -0.76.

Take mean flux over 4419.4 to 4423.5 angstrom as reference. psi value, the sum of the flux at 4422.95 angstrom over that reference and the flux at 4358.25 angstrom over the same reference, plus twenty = 22.0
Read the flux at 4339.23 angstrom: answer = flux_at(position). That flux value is 19.13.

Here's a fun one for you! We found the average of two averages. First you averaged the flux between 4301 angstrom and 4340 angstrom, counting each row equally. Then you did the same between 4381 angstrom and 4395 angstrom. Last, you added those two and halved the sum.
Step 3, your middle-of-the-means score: 21.5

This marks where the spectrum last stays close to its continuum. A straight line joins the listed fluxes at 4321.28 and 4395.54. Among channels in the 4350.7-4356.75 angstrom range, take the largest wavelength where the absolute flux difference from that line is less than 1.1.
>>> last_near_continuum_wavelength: 4356.25 angstrom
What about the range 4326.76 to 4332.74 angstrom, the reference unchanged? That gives 4332.24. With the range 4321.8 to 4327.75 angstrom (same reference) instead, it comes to 4322.28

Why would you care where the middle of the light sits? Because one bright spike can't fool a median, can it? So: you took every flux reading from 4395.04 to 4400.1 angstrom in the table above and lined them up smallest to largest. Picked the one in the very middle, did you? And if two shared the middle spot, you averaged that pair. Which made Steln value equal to 24.9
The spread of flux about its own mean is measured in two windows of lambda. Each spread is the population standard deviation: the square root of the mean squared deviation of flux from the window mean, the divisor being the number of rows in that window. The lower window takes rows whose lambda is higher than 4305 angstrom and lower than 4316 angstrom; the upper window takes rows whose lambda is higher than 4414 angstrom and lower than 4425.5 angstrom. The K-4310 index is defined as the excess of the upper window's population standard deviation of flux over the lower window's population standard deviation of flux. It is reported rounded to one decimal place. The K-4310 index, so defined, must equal -1.7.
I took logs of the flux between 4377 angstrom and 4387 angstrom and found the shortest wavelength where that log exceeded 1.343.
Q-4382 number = 4377.36 angstrom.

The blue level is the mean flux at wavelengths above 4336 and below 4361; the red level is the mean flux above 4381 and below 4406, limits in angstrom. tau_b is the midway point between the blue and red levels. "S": 22.5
